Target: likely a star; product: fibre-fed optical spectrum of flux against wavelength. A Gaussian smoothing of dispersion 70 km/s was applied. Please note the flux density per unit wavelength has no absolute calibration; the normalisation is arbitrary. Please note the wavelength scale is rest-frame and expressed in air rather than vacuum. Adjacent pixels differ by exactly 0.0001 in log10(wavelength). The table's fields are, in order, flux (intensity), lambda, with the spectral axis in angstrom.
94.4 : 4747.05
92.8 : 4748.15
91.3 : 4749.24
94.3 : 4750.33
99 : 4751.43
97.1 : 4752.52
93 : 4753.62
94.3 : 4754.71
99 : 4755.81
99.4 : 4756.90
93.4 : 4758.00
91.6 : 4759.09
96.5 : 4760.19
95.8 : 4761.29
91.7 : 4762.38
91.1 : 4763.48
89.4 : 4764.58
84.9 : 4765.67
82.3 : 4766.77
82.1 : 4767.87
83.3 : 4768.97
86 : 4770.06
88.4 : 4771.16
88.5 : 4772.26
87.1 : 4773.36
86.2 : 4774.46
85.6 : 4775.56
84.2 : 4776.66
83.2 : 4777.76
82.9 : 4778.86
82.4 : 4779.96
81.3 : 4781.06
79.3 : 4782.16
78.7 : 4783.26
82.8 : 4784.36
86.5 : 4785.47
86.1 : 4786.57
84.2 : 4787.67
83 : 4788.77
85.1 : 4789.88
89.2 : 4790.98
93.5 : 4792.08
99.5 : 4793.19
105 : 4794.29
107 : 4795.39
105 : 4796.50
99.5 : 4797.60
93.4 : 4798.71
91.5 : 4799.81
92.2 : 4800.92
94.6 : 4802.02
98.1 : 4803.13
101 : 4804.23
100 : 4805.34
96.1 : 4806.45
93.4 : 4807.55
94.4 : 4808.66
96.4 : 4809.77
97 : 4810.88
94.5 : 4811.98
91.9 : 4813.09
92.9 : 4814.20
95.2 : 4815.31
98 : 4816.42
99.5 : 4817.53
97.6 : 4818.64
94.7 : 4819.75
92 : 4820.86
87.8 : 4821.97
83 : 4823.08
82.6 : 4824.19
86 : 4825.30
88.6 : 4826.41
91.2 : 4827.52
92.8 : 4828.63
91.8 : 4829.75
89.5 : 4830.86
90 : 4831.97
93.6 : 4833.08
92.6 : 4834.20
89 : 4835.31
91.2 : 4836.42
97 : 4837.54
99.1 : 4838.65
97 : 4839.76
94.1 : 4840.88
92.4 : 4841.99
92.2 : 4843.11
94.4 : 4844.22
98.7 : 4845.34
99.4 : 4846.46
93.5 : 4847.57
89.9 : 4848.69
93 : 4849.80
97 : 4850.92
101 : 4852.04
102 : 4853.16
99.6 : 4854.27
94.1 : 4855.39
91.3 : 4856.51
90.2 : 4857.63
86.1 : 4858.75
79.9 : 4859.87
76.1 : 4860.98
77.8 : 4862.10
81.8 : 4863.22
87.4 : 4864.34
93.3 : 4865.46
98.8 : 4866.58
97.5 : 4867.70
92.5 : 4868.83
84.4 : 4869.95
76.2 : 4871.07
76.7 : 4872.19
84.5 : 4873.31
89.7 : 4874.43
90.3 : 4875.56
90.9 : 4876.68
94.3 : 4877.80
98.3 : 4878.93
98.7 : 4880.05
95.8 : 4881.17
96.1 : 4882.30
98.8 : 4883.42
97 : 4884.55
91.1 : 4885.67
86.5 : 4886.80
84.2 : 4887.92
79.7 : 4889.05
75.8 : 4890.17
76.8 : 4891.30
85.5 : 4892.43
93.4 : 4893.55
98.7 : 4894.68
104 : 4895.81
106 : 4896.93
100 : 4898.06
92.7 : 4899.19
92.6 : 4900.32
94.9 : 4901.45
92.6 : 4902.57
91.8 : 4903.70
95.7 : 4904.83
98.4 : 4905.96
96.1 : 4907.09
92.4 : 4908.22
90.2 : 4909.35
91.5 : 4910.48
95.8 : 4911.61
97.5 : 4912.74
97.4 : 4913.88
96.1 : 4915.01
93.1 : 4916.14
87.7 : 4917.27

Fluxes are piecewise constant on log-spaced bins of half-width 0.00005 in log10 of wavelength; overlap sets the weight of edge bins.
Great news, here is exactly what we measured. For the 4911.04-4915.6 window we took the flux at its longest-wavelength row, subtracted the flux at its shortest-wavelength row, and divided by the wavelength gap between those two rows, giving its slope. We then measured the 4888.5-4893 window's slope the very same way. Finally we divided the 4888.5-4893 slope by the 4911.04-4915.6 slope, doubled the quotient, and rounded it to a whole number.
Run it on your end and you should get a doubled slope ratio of 39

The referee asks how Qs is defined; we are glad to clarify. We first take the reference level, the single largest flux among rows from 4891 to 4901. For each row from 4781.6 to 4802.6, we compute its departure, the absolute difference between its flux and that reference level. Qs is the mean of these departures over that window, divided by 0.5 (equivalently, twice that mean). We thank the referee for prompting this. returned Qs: 29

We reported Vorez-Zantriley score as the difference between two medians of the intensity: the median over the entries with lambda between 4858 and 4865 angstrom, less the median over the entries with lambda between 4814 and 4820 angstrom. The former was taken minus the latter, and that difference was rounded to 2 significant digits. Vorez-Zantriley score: -16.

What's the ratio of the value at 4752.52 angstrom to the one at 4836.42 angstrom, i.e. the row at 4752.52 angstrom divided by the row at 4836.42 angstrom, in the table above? 1.06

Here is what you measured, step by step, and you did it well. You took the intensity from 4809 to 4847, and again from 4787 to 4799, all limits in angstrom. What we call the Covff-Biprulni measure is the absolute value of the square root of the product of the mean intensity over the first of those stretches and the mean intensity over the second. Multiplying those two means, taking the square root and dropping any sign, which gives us 94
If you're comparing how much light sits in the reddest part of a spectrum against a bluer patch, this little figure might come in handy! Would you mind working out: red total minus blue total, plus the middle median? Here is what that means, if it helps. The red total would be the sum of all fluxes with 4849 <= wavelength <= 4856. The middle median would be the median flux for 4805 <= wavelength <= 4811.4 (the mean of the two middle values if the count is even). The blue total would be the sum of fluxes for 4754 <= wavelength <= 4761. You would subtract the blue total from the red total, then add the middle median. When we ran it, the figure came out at 109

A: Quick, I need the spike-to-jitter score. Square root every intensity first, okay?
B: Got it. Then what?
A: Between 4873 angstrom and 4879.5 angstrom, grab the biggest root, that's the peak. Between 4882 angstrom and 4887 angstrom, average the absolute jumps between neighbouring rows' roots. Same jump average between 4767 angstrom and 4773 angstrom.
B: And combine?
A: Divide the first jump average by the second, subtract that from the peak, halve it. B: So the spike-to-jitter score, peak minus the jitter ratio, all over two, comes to 3.84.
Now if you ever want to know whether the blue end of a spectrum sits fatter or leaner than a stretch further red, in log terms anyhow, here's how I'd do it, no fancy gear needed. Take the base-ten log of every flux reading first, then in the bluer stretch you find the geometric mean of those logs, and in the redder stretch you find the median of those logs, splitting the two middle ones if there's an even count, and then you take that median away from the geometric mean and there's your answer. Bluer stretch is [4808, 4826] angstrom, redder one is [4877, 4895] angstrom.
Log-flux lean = -0.006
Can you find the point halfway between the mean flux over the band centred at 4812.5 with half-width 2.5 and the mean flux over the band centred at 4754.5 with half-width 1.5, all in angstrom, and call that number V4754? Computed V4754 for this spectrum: 95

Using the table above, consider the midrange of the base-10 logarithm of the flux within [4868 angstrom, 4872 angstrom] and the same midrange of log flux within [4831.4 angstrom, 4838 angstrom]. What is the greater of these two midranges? 1.97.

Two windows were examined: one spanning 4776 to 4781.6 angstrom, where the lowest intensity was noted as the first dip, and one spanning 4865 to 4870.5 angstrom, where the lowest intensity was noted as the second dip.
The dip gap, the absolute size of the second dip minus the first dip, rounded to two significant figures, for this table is 3.1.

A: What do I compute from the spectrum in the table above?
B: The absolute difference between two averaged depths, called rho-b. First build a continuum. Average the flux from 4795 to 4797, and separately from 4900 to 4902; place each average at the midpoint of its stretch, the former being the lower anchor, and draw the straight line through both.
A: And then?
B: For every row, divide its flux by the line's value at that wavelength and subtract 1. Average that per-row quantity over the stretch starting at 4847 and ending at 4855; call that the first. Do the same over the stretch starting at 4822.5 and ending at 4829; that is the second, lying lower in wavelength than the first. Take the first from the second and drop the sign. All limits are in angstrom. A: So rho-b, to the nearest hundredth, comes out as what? 0.12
